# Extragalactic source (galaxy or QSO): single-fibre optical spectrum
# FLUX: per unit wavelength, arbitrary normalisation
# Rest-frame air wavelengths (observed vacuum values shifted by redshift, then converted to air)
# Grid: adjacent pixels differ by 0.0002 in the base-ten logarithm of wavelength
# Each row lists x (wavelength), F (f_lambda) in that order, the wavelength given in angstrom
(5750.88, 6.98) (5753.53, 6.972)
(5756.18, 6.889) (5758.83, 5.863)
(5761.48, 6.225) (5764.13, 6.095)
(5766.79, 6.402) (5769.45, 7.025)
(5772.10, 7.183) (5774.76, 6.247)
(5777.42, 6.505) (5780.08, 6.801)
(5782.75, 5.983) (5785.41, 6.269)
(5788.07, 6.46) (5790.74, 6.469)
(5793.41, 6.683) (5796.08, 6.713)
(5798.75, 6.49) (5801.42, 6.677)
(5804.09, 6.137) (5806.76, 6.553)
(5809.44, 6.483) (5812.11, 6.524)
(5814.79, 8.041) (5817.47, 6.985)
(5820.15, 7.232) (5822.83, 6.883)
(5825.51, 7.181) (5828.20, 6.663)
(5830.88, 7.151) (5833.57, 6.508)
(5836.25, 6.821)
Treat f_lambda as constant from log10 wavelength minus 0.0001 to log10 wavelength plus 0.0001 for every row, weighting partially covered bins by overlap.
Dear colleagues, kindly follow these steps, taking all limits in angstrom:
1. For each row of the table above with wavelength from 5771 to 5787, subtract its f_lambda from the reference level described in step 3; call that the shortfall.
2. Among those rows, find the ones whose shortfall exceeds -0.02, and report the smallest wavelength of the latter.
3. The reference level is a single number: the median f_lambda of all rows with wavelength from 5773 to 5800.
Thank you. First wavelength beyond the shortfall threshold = 5774.76 angstrom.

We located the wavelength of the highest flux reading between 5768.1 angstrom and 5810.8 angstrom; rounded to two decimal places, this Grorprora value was 5772.10 angstrom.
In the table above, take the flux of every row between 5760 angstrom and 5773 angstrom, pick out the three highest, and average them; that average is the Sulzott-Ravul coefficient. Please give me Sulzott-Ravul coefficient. 6.87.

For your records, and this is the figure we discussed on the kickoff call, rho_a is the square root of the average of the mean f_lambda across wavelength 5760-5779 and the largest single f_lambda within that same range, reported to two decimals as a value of 2.62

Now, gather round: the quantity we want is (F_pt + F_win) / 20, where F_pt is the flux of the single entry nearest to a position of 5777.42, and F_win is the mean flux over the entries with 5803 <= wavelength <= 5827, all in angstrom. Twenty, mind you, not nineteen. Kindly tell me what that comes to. 0.670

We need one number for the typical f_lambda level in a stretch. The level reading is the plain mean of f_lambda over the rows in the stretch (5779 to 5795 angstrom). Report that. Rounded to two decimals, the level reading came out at 6.44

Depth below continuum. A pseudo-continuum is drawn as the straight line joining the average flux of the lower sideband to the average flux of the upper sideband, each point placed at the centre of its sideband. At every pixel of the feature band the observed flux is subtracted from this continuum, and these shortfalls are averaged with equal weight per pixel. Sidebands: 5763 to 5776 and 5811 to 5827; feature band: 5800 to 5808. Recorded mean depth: 0.52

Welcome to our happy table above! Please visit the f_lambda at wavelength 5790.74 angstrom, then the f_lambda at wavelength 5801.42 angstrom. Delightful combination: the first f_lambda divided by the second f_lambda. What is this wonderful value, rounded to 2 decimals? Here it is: 0.97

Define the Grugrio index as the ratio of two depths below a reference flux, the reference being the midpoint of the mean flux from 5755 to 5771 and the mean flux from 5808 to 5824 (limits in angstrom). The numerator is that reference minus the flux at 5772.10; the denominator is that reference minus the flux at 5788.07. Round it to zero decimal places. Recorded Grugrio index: -2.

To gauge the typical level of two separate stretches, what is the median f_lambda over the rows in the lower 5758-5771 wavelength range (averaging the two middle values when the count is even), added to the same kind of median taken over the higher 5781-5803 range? 12.7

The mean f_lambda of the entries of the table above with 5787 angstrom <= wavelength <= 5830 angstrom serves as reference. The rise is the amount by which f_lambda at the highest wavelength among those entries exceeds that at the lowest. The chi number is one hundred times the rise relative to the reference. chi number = 3.0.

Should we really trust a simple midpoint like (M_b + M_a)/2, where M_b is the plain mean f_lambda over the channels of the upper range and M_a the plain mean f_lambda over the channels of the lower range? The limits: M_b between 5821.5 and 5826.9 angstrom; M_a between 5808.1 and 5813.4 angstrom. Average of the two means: 6.77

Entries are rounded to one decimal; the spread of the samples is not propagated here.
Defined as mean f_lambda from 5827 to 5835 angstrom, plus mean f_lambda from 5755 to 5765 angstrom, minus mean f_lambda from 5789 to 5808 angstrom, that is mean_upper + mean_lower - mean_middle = 6.5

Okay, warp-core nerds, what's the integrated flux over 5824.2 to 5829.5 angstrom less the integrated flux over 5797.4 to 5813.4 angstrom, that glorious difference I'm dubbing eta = -67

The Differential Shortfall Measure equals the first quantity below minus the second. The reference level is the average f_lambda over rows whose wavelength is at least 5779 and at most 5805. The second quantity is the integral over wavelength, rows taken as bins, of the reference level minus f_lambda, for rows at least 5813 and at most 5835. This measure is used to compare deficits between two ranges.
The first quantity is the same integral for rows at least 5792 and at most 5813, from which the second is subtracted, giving 11.8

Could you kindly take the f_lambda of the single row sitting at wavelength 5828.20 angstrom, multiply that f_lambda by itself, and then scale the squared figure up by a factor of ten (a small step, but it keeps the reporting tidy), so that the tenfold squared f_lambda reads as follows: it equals 444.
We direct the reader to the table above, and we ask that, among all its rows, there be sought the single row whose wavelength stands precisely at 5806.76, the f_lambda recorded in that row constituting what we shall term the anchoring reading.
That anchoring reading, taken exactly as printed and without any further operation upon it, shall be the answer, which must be 6.553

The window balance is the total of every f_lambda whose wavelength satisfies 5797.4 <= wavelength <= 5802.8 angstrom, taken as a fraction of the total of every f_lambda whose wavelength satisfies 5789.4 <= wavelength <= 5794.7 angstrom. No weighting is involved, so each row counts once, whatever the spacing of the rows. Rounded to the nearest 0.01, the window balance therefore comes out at 1.00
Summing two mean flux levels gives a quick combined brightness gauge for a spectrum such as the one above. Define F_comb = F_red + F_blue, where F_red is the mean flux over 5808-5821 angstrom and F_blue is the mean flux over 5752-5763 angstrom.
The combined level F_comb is 13.5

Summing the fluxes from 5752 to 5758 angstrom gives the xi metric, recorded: 14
